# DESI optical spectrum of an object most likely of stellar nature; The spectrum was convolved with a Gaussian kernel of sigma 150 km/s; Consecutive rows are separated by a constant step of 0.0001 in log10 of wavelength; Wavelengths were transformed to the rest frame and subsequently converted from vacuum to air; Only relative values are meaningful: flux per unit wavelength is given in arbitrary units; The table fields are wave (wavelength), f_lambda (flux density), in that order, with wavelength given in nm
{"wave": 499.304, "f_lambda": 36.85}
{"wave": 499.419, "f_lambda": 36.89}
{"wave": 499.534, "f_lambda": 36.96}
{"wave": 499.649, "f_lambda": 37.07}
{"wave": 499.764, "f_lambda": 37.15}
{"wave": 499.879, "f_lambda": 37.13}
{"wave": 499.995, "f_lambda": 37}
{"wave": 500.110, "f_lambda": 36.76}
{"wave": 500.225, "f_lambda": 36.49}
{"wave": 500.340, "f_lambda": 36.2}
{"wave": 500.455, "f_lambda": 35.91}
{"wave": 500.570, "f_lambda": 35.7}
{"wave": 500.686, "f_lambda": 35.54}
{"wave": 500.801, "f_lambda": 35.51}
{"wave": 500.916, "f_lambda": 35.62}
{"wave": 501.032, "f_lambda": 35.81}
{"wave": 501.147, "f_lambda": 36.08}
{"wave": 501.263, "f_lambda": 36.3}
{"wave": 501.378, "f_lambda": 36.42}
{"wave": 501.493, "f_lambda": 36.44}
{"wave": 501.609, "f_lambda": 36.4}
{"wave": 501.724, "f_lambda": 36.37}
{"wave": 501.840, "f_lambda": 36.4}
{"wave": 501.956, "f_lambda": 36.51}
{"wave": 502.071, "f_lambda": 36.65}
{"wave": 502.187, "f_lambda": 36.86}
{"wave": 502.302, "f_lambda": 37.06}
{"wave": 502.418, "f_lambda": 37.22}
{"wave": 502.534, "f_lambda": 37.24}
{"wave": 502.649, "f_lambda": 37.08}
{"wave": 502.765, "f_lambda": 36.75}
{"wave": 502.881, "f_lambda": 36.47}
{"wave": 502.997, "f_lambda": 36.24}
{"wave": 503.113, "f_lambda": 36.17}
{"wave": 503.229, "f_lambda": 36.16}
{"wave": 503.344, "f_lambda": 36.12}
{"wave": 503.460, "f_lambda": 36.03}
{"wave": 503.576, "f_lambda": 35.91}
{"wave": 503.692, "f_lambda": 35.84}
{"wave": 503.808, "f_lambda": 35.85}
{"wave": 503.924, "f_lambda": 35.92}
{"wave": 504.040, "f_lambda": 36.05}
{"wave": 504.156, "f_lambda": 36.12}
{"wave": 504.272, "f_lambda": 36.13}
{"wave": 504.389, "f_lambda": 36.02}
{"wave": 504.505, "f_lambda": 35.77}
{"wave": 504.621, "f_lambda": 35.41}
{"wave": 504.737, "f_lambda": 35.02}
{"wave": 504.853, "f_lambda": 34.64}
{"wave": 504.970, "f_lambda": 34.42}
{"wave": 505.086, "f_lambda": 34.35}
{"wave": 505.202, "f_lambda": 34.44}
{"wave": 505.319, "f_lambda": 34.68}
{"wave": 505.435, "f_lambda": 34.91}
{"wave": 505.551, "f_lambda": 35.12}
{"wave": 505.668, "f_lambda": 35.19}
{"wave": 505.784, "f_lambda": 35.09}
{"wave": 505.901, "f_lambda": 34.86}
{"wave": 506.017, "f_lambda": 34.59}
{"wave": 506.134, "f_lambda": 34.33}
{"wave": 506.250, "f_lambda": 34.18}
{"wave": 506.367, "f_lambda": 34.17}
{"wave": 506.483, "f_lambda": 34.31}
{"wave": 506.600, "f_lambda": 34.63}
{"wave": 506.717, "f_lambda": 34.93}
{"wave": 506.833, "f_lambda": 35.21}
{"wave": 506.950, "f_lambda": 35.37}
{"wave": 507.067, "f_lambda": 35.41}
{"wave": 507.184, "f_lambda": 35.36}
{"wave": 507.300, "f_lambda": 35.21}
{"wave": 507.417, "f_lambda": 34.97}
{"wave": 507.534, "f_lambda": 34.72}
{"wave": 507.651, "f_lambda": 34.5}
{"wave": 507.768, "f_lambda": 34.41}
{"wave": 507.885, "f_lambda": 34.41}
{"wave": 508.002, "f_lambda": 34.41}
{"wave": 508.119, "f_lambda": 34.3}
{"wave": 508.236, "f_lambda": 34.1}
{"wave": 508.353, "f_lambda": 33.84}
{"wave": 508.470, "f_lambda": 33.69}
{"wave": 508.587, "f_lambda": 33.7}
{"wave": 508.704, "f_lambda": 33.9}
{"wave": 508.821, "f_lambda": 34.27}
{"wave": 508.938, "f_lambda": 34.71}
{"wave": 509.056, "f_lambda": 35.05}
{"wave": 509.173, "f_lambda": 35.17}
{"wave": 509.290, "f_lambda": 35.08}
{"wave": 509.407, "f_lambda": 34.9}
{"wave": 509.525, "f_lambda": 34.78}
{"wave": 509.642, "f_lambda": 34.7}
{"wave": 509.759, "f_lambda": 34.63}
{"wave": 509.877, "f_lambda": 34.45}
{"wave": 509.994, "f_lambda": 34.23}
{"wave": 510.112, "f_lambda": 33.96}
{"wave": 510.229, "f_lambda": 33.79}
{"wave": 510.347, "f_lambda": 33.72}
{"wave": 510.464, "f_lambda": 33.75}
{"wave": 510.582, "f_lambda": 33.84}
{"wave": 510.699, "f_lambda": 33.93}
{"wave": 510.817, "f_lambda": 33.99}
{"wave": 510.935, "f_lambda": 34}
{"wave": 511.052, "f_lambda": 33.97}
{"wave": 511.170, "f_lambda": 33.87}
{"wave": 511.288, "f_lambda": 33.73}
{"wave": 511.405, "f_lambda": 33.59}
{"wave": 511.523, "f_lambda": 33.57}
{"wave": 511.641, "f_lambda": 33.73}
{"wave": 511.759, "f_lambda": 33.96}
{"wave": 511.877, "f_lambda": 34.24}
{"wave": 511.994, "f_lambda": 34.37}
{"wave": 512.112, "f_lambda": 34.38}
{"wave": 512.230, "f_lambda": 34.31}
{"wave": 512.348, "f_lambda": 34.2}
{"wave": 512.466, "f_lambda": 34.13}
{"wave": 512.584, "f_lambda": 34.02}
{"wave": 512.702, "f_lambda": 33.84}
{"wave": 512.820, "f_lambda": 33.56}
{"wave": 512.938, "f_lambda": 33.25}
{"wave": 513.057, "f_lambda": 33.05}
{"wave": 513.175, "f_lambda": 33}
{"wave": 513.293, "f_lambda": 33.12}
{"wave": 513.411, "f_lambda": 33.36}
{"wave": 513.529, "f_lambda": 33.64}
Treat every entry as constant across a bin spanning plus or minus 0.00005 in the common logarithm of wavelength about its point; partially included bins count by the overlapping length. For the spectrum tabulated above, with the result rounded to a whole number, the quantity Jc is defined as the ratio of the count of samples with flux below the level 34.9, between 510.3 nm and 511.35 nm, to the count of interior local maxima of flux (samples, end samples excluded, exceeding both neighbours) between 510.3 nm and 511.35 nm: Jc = 9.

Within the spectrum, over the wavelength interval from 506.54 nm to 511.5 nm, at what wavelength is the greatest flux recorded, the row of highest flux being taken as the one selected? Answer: 507.067 nm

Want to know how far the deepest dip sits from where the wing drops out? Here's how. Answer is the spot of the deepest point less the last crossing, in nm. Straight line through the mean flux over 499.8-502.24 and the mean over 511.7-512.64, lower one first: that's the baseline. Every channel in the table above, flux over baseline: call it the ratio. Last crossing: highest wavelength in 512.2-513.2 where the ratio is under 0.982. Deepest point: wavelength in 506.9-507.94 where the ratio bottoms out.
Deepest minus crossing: -5.41 nm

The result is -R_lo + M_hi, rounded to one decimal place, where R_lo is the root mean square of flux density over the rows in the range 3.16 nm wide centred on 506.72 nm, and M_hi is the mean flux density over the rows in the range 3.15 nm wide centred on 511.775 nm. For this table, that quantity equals -0.9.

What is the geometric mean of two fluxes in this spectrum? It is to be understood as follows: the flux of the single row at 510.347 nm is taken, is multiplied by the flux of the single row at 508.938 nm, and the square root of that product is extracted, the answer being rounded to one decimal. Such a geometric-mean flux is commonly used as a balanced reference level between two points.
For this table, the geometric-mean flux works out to 34.2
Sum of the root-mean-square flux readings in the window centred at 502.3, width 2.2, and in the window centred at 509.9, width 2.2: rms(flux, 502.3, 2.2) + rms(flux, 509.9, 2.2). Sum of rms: 70.9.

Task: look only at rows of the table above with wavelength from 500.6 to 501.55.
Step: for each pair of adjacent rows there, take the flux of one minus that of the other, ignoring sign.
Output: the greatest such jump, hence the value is 0.27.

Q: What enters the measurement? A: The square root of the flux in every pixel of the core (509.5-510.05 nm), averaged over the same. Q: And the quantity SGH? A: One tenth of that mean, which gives 0.588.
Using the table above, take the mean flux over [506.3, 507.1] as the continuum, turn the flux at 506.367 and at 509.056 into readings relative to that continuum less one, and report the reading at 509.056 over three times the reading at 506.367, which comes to -0.1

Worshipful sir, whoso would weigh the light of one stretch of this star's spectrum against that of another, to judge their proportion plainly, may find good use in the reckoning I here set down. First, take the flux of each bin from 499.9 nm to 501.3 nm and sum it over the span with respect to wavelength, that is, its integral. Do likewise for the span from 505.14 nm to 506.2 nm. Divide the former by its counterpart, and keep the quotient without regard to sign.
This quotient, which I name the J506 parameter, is 1.4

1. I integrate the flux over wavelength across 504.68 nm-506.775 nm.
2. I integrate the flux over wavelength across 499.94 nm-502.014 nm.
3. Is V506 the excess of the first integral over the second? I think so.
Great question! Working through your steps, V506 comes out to -2.5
